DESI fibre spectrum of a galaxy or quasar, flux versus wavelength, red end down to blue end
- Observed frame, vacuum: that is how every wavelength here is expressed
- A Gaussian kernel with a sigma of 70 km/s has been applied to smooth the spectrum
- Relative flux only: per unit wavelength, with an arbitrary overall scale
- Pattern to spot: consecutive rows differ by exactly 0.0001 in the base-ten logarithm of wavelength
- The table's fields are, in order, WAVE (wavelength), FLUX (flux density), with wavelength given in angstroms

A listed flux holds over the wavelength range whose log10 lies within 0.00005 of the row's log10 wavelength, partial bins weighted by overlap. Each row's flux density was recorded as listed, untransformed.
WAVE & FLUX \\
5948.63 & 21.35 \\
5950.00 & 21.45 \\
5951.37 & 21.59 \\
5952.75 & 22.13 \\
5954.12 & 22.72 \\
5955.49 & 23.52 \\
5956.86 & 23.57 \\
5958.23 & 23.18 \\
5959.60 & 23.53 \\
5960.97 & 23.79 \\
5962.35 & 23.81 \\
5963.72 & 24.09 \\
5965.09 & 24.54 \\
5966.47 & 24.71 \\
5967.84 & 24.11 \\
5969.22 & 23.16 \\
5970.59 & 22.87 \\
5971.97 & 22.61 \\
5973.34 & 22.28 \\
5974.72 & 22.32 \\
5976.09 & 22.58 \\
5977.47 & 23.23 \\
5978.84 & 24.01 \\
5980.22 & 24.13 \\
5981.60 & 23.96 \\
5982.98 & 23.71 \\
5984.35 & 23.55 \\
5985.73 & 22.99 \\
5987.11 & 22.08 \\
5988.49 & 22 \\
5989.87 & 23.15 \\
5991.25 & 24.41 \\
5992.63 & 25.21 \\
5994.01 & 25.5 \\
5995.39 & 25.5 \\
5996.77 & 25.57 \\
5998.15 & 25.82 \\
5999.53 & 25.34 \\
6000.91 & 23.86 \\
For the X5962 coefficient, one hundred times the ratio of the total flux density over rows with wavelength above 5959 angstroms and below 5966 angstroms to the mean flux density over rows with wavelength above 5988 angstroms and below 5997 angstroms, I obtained 489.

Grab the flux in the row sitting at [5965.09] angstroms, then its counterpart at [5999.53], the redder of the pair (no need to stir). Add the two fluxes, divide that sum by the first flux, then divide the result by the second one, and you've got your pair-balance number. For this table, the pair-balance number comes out 0.0802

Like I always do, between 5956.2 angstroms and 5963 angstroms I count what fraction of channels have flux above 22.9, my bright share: 1.00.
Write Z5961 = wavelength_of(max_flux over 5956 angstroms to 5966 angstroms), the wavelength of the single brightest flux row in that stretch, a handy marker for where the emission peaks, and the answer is 5965.09 angstroms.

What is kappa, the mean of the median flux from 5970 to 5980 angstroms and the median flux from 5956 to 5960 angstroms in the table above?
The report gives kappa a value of 23.1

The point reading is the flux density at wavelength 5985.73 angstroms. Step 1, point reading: 22.99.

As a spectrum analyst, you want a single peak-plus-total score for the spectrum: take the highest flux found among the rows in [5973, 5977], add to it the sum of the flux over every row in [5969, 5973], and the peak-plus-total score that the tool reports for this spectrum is 91.2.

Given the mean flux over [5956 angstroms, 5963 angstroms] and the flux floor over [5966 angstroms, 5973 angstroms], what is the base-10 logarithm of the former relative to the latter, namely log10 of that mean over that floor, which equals 0.018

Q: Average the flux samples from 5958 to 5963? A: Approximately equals 23.6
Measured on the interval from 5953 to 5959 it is 23.2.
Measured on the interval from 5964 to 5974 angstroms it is 23.5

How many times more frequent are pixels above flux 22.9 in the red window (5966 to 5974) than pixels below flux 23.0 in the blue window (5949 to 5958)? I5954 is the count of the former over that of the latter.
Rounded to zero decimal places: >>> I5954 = 1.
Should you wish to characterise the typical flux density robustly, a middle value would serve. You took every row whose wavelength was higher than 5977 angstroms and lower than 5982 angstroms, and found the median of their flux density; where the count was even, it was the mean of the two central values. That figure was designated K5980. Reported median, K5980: 24.0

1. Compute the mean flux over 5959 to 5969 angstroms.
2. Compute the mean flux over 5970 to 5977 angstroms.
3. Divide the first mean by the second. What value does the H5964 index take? 1.07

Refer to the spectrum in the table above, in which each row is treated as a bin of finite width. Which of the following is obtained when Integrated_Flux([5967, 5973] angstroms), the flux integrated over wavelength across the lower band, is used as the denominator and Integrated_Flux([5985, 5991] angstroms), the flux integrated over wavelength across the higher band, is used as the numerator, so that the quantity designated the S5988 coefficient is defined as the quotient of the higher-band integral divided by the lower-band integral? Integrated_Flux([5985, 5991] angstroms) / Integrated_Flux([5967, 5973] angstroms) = 0.98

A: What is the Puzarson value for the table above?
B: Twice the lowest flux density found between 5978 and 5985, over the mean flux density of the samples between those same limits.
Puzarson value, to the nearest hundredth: 1.97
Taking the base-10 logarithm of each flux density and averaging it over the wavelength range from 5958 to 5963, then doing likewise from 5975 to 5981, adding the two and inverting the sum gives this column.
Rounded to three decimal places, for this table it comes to 0.365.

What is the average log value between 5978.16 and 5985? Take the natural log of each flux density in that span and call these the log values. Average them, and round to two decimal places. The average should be 3.17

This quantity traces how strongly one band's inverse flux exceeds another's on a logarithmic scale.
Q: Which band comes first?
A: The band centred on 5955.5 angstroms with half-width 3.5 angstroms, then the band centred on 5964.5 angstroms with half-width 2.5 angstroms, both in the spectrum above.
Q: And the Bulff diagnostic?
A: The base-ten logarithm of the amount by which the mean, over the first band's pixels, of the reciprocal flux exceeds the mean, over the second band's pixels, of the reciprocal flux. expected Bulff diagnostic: -2.6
